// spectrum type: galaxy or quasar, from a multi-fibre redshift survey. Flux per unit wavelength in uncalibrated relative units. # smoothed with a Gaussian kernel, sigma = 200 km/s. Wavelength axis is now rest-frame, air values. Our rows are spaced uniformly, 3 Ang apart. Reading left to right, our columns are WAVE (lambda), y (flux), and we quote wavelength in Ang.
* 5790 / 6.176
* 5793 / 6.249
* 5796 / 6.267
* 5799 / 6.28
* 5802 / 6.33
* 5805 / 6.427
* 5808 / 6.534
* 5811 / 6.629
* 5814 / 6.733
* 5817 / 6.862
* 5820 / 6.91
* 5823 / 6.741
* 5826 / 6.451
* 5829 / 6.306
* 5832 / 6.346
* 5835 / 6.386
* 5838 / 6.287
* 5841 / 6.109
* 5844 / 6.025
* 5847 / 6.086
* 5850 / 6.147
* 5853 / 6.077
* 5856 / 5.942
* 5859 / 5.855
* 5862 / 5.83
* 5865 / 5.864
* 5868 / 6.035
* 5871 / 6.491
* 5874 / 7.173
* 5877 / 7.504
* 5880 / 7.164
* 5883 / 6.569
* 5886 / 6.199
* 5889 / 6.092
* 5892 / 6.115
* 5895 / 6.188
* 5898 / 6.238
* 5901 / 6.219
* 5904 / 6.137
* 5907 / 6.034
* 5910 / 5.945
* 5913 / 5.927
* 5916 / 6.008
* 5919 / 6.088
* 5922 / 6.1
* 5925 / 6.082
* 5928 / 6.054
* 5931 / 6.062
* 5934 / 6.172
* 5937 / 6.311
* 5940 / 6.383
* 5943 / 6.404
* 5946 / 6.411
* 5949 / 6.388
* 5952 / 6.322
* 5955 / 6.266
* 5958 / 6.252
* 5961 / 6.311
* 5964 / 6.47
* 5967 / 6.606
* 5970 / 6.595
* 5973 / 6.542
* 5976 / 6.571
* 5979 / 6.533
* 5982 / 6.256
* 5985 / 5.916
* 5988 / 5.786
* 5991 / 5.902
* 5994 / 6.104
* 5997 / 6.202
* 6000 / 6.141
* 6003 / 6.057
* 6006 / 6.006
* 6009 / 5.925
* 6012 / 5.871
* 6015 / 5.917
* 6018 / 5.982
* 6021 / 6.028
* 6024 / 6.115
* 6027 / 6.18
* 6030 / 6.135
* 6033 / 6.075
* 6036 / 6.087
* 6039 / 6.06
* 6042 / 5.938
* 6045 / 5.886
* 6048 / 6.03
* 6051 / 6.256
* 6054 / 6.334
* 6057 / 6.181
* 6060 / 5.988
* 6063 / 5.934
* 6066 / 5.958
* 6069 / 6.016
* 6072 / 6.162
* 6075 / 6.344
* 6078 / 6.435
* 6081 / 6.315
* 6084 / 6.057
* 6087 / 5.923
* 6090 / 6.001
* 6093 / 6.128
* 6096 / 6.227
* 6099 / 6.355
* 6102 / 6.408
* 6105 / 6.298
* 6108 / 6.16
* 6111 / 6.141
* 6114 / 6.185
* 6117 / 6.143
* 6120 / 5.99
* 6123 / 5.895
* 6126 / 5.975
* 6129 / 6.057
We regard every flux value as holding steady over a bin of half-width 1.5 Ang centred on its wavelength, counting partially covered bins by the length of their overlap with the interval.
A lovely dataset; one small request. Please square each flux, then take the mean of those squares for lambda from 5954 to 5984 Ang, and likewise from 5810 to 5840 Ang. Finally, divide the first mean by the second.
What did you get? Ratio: 0.962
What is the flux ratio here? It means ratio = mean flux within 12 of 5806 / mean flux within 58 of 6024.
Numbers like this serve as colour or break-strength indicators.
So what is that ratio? 1.06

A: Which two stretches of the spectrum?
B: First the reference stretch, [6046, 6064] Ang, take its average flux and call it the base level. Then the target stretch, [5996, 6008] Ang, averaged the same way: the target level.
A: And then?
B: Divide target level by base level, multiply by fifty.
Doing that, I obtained 49.8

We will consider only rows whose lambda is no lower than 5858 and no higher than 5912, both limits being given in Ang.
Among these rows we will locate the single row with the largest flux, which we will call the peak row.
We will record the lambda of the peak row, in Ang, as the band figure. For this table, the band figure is 5877 Ang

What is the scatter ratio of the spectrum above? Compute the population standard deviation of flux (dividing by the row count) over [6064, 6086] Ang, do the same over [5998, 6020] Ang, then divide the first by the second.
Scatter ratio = 2.0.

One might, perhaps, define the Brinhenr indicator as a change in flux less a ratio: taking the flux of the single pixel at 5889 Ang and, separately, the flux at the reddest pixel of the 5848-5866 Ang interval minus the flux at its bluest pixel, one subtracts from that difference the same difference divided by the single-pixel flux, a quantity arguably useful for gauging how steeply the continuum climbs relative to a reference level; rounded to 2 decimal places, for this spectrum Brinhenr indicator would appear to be -0.24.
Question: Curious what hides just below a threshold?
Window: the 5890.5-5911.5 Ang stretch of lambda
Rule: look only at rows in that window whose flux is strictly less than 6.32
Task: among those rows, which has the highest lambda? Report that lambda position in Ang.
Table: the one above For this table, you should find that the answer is 5910 Ang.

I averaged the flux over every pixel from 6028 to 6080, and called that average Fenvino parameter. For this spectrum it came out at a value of 6.11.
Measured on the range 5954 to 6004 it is 6.27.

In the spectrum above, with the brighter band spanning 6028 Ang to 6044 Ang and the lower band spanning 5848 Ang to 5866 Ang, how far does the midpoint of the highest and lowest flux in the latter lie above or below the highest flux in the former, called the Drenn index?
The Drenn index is -0.15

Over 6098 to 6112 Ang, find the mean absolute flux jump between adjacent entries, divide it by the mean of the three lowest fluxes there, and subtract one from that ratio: -0.987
